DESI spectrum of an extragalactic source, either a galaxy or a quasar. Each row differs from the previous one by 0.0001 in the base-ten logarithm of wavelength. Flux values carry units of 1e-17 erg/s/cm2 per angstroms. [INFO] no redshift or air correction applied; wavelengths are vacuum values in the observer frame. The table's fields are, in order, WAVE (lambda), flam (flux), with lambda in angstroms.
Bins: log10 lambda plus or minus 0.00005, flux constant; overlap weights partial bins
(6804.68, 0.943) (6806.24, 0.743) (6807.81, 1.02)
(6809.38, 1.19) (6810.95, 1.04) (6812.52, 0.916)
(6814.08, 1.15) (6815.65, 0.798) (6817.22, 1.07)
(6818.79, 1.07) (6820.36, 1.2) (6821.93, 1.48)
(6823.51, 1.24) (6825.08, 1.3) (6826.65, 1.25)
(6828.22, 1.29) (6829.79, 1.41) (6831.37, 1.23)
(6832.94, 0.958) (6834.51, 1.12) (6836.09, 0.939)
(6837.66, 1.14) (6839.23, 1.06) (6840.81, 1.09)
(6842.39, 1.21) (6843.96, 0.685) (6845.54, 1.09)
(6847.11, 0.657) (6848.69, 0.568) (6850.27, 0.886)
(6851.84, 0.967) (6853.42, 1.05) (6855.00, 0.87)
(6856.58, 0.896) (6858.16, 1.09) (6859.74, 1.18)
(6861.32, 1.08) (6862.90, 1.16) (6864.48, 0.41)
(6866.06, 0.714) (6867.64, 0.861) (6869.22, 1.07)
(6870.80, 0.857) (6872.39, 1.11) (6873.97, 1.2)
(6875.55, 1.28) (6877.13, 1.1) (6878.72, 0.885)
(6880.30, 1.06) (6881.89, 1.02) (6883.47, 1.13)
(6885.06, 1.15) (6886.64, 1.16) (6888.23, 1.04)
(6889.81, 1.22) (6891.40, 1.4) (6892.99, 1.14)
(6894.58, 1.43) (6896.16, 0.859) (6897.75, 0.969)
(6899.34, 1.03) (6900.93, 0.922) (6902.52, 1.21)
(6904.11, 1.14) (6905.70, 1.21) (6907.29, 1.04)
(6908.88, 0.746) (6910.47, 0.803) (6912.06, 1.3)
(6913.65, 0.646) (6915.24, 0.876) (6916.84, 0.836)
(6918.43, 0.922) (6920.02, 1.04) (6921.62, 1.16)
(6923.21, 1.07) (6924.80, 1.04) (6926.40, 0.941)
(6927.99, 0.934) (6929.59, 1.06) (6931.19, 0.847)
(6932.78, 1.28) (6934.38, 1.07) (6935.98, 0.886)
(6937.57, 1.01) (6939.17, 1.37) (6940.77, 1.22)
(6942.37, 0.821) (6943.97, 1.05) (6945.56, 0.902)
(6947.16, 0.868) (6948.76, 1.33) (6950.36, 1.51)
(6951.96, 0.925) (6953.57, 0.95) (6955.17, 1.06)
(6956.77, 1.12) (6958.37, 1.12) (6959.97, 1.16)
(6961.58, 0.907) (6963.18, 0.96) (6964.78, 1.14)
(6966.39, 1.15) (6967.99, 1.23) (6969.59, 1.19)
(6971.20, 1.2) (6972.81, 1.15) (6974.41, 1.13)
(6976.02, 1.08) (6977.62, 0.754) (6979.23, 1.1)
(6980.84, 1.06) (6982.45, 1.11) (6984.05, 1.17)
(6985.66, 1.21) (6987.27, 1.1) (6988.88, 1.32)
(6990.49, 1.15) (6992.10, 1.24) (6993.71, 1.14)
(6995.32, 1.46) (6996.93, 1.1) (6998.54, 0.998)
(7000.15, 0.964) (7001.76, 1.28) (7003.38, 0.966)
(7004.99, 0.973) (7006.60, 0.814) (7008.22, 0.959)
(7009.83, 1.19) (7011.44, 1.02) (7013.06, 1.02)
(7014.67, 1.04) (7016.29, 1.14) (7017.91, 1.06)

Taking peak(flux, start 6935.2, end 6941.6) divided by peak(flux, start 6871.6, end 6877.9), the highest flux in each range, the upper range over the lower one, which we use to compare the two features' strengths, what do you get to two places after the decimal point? 1.07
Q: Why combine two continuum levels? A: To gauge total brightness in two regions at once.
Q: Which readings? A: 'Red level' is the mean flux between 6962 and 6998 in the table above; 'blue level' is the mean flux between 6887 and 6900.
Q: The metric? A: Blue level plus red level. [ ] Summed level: 2.28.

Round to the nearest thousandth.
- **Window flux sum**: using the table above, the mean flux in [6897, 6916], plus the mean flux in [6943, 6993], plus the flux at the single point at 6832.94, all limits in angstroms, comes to 3.057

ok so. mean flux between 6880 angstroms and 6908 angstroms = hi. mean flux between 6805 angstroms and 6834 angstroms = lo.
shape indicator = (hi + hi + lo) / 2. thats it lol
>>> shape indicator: 1.68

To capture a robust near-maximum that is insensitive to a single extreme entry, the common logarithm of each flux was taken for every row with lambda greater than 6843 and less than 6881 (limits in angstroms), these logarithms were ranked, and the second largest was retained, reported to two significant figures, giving 0.079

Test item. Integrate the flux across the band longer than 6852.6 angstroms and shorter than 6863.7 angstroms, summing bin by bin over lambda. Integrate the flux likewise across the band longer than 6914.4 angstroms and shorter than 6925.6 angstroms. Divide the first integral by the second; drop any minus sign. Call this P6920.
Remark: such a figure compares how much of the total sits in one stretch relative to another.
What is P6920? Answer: 1.046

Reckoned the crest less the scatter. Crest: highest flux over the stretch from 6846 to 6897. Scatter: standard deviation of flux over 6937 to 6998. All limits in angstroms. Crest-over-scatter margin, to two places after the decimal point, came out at 1.27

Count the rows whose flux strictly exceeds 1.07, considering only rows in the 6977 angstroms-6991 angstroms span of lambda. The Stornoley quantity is 7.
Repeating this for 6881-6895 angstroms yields 7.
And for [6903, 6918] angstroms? 3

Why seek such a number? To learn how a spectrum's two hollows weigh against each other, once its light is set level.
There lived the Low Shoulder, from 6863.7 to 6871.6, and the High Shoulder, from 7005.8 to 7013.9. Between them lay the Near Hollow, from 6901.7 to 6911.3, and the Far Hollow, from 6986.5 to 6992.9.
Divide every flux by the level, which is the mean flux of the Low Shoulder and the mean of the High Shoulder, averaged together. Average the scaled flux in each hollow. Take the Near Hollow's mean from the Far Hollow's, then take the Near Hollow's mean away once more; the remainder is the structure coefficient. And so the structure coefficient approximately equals -1.0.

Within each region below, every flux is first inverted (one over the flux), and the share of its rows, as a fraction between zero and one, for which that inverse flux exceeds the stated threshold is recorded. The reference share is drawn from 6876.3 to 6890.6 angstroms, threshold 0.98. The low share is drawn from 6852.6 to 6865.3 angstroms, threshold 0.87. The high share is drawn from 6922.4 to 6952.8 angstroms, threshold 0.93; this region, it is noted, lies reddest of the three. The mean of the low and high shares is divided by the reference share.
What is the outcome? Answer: 3.35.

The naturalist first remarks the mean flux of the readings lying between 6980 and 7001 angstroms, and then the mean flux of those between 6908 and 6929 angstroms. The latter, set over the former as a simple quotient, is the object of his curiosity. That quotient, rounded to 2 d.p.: 0.82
